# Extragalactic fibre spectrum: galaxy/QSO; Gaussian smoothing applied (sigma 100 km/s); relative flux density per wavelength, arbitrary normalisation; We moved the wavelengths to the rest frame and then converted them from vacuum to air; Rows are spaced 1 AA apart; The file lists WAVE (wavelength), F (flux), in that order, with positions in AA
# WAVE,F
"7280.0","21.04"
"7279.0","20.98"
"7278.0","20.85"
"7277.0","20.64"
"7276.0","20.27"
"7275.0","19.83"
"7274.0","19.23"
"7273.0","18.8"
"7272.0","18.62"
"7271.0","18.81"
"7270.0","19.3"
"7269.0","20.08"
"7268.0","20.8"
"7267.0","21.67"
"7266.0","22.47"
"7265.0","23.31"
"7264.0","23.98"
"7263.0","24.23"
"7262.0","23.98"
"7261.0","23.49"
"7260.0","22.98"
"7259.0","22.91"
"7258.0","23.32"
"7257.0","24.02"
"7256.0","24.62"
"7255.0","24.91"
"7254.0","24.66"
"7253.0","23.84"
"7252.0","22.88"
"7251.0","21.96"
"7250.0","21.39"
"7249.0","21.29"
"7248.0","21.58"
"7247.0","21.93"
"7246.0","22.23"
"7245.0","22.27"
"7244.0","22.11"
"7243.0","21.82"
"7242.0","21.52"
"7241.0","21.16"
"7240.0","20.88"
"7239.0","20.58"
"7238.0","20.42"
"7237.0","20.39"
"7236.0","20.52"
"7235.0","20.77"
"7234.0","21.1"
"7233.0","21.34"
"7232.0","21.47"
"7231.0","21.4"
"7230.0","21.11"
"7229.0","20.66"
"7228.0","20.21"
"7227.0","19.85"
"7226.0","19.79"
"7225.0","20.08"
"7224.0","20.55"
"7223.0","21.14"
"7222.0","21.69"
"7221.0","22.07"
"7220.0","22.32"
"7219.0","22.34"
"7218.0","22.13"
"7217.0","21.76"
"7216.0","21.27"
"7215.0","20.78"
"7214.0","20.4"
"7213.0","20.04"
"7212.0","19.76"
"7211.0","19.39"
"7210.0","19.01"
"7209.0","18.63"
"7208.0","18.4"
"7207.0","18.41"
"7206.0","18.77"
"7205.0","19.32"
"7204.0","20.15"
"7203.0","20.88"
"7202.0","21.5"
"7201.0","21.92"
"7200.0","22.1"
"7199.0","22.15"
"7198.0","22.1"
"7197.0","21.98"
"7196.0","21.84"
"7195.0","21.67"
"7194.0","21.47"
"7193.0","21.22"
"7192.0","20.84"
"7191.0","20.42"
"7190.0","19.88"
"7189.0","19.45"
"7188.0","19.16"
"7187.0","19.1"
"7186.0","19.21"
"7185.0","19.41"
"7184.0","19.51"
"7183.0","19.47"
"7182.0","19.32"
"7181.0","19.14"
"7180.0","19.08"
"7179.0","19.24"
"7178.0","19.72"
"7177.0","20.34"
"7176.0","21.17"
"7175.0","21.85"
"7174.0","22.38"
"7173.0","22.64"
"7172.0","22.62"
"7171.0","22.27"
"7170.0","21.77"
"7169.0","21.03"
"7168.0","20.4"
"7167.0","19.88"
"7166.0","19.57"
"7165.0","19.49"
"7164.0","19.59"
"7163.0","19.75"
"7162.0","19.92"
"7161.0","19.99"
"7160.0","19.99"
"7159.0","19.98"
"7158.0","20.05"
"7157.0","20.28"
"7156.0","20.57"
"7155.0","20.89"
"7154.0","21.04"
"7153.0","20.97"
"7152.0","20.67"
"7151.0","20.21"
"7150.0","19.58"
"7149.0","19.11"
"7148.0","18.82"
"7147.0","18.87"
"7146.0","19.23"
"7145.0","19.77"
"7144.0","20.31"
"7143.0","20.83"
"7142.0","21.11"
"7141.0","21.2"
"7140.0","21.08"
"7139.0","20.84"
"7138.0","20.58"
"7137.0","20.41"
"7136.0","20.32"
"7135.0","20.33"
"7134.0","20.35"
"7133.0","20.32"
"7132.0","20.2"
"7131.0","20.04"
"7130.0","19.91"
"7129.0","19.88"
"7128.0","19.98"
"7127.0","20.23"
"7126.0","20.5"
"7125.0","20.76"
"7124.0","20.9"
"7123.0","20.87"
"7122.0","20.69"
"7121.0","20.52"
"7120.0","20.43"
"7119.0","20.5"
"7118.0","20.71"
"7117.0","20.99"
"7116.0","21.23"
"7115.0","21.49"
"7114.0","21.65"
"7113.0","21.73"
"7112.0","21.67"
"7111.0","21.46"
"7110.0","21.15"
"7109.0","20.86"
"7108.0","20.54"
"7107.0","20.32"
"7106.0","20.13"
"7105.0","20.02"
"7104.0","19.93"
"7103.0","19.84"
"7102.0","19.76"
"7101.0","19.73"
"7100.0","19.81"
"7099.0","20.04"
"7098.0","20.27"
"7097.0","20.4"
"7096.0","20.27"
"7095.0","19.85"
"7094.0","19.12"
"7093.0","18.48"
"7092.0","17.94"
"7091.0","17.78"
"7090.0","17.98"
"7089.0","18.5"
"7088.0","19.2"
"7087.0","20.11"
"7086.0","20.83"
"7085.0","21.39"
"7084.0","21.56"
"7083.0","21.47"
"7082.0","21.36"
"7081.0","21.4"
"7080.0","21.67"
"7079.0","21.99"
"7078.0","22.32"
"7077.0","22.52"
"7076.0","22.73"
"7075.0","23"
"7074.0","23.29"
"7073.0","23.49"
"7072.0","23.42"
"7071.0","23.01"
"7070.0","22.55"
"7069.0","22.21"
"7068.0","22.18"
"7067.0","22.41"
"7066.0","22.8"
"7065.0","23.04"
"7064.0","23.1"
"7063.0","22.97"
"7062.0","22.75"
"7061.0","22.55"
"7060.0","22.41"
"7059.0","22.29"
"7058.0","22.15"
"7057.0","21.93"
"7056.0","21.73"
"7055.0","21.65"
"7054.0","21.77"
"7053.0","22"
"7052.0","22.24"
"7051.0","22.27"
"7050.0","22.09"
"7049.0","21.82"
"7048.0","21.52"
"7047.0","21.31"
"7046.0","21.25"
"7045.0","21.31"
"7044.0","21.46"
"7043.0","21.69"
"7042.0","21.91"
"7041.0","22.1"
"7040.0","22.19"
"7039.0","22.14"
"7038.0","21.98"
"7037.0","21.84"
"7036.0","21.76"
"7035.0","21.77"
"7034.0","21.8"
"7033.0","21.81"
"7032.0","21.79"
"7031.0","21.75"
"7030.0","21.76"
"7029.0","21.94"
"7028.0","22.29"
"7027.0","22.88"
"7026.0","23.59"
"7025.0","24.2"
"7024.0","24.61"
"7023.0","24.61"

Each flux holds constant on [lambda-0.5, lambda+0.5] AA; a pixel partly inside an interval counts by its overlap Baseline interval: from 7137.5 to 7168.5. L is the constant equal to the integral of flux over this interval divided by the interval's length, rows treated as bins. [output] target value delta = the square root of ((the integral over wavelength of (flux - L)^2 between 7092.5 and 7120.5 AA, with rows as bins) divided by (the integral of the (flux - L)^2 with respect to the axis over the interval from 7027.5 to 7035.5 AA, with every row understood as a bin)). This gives 0.9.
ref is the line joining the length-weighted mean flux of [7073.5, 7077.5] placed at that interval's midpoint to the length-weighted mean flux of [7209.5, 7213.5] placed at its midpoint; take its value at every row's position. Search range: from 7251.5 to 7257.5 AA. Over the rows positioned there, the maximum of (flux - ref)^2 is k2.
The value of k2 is 41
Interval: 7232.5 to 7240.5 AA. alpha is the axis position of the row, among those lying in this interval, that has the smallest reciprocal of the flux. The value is 7233.0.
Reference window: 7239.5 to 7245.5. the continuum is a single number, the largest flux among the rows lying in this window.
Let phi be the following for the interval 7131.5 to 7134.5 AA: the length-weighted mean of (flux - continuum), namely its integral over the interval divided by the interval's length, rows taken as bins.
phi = -2.0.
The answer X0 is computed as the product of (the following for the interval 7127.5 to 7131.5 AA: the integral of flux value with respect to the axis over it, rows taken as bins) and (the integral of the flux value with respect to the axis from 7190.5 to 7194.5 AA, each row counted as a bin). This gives 6700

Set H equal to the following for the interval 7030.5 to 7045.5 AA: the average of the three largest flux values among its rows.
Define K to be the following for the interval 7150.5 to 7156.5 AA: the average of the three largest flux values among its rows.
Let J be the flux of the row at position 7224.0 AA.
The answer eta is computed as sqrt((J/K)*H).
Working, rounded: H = 22.1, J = 20.55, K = 21.0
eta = 4.66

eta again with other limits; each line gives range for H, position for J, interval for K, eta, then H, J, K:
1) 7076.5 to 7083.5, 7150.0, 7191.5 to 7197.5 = 4.47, 22.3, 19.58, 21.8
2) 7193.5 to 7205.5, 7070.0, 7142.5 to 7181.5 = 4.70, 22.1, 22.55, 22.5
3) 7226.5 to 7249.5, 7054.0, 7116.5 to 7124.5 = 4.81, 22.2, 21.77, 20.9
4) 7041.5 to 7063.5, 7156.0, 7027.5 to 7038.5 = 4.61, 22.8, 20.57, 22.1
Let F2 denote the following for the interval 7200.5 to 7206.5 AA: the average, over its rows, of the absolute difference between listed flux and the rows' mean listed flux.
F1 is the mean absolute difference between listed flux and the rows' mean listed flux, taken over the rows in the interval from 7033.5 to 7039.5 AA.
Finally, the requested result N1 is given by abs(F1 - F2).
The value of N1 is 0.89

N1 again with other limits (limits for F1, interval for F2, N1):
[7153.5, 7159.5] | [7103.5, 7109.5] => 0.09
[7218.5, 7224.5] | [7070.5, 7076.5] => 0.32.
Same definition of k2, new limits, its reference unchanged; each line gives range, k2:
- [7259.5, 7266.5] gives 35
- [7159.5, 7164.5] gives 1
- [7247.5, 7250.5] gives 9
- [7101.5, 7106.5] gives 6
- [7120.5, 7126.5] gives 2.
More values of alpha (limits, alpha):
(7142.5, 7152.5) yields 7143.0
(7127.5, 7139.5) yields 7139.0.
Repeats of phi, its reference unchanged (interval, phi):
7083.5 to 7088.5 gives -1.7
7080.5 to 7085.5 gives -0.8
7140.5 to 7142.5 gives -1.1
